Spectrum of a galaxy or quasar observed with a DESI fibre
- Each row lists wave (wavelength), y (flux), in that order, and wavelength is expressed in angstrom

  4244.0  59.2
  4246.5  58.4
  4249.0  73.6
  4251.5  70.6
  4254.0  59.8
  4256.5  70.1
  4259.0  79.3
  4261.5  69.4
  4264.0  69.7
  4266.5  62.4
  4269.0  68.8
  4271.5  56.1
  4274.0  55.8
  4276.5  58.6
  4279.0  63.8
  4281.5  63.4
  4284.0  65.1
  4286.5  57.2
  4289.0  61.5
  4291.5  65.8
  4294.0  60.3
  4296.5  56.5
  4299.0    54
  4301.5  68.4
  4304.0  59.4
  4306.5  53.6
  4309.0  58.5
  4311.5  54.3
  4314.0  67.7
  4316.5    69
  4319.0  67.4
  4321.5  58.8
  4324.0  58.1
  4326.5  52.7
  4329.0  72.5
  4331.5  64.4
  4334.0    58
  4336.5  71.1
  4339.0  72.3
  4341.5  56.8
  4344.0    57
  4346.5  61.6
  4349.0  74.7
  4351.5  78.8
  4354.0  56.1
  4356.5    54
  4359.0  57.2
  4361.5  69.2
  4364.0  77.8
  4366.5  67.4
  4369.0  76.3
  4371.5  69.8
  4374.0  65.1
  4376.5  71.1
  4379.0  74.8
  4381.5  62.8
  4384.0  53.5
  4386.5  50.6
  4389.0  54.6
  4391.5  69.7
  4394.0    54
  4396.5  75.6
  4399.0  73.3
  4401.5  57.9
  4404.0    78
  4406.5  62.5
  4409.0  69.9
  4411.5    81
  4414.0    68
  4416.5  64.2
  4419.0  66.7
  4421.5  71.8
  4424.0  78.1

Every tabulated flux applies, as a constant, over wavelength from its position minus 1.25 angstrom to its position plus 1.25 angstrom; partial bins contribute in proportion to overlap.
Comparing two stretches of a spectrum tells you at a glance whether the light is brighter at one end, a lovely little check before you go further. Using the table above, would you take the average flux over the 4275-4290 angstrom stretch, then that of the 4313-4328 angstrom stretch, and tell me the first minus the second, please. -1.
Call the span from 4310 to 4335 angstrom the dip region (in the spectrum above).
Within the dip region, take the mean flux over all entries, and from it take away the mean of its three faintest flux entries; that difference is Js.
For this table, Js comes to 7.3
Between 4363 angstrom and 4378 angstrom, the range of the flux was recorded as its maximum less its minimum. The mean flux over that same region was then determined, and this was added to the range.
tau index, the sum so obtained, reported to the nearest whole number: 84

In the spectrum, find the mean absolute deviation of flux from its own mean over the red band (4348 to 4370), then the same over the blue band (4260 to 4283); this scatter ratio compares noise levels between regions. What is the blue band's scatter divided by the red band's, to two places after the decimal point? 0.53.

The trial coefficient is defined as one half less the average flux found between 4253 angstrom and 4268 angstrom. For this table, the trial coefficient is -68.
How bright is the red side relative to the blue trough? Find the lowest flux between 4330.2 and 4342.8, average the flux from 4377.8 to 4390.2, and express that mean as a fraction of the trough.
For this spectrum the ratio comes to 1.04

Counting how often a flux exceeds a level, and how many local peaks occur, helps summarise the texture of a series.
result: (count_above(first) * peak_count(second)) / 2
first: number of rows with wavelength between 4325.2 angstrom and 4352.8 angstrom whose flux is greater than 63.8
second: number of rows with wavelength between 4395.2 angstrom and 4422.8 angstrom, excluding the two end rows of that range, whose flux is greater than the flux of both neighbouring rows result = 6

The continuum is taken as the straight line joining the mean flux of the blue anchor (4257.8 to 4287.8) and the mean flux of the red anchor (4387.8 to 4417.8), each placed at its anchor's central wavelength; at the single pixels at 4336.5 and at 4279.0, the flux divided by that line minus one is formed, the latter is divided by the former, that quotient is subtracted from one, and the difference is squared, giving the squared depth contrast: 1.2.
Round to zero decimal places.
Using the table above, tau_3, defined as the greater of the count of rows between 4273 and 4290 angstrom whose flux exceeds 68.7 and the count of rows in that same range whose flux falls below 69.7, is 7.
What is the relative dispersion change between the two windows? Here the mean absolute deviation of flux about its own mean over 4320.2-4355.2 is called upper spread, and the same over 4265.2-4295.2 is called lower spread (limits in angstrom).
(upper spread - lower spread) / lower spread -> 1.2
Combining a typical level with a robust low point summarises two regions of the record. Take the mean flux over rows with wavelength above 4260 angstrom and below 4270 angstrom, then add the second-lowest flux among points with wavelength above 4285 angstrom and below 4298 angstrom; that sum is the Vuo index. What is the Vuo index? 125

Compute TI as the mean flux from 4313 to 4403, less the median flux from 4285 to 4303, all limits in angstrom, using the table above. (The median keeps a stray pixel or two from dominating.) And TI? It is 4.5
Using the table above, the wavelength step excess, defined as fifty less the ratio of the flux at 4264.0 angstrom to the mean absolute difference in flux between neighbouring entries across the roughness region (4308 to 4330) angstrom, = 40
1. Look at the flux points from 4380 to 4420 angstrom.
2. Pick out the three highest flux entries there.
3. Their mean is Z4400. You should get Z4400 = 78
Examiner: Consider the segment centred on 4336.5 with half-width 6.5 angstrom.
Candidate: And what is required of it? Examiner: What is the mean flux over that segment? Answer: 65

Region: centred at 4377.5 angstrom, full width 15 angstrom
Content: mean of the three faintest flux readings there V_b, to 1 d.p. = 60.5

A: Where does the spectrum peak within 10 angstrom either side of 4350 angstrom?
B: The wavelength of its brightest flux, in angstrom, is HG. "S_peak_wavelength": 4351.5 angstrom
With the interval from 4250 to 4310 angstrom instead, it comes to 4259.0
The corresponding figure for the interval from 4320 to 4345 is 4329.0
